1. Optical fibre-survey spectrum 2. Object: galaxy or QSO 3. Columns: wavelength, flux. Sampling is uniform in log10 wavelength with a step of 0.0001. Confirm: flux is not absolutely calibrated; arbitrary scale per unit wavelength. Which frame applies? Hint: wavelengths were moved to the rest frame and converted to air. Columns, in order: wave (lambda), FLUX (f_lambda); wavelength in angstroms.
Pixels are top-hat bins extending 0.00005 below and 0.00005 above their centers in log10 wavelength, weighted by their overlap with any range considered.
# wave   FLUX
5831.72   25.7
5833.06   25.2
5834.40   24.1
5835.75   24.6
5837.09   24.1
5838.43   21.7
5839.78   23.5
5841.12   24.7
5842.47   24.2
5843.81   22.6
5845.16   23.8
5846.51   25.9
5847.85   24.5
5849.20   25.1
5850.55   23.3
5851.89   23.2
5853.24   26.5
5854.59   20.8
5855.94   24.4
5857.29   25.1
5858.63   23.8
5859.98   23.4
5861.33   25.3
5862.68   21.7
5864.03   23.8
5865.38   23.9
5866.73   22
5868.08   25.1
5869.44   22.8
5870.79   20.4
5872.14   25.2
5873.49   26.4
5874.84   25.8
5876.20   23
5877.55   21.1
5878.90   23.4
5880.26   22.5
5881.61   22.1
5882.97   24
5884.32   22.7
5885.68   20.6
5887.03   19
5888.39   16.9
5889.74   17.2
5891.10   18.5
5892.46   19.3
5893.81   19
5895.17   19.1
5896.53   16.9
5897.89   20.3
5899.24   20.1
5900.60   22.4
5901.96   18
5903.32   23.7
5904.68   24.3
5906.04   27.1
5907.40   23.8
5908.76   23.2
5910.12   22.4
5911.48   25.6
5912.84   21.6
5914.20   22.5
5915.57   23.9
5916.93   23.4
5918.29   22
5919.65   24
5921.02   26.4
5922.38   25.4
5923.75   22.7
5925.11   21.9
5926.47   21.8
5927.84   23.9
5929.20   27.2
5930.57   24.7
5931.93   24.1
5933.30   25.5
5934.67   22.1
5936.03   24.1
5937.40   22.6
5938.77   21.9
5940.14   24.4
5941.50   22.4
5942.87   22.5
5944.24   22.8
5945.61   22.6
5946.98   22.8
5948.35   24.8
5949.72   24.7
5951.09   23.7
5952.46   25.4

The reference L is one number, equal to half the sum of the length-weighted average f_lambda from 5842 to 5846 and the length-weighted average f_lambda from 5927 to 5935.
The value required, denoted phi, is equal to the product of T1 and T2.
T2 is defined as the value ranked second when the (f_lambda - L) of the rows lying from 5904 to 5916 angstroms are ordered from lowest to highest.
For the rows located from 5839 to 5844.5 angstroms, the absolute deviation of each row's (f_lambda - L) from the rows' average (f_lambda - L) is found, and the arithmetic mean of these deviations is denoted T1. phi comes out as -1.2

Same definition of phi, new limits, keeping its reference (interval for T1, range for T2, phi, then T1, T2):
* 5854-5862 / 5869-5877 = -1.5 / 1.13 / -1.3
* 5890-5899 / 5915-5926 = -1.6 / 0.77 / -2.1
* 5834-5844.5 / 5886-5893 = -5.6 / 0.82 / -6.9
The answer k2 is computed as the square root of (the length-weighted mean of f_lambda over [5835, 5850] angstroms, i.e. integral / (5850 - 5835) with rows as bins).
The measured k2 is 4.90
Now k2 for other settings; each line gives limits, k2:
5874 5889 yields 4.69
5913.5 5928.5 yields 4.84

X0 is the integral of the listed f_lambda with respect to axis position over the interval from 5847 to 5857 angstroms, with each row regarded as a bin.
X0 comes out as 240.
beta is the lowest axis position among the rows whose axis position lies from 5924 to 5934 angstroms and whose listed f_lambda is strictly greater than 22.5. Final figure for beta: 5927.84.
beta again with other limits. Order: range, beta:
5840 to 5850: 5841.12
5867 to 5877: 5868.08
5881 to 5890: 5882.97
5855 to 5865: 5855.94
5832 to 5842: 5833.06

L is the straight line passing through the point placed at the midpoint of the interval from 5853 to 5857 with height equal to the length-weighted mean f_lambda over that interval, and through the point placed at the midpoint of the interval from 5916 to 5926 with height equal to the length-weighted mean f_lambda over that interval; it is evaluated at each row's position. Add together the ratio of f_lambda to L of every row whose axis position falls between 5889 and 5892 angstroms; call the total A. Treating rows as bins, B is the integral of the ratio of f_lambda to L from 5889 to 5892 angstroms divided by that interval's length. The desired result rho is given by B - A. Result -1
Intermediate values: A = 2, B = 0.76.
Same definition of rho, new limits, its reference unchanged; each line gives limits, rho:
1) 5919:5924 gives -3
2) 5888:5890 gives -1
